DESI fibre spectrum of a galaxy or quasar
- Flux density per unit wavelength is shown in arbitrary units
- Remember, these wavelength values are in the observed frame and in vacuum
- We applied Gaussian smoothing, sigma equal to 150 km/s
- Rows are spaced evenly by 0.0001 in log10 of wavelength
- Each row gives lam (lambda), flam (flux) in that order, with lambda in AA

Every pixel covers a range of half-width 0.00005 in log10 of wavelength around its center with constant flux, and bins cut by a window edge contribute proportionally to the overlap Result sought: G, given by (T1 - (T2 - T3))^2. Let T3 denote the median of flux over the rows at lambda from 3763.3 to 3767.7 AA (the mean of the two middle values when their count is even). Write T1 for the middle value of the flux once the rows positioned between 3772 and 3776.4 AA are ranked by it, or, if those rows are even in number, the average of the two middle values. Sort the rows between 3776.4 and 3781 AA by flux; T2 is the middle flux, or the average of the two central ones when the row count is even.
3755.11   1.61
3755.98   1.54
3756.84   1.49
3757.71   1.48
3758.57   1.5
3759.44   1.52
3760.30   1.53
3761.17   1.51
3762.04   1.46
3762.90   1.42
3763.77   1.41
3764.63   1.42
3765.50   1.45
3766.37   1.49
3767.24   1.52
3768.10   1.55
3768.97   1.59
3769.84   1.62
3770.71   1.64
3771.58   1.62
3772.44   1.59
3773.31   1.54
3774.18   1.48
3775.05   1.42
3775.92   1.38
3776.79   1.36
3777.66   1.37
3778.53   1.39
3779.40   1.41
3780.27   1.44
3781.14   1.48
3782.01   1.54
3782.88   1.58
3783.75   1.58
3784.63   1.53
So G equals 2.37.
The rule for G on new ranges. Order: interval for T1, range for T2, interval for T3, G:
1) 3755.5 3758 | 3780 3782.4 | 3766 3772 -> 2.56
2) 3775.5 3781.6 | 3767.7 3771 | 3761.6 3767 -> 1.49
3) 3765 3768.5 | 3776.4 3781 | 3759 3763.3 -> 2.64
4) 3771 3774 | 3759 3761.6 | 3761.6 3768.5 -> 2.33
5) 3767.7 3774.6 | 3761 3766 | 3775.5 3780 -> 2.36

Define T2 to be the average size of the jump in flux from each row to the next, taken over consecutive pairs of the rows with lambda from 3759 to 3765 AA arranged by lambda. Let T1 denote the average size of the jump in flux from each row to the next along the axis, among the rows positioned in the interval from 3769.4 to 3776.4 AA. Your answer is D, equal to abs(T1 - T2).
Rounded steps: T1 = 0.040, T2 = 0.0233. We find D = 0.0167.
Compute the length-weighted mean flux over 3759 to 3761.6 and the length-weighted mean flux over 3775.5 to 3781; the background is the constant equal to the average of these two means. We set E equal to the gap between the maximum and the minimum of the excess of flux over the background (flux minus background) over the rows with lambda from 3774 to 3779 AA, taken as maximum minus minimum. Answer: 0.120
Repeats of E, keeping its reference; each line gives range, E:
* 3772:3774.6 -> 0.110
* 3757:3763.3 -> 0.110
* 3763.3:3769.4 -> 0.180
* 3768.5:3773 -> 0.050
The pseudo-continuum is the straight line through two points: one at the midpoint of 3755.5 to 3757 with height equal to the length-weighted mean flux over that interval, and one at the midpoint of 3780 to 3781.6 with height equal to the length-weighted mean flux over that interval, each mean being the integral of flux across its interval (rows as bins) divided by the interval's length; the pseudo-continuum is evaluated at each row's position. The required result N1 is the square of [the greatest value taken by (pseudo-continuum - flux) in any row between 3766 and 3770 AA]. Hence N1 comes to 0.000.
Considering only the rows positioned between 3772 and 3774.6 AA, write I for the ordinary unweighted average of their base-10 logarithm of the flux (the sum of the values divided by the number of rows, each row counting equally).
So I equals 0.19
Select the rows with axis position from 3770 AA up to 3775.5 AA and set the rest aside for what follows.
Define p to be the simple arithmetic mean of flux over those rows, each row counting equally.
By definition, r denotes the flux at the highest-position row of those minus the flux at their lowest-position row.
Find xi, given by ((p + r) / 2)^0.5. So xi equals 0.815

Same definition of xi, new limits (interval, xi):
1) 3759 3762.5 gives 0.850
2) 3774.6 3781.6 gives 0.856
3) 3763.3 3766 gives 0.856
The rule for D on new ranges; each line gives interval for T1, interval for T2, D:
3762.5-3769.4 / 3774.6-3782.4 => 0.0029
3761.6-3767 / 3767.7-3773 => 0.0020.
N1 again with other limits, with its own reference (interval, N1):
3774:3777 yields 0.013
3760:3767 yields 0.009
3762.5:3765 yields 0.009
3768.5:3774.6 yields 0.000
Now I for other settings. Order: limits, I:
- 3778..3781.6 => 0.16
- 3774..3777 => 0.15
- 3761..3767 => 0.16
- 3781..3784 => 0.19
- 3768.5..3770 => 0.21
